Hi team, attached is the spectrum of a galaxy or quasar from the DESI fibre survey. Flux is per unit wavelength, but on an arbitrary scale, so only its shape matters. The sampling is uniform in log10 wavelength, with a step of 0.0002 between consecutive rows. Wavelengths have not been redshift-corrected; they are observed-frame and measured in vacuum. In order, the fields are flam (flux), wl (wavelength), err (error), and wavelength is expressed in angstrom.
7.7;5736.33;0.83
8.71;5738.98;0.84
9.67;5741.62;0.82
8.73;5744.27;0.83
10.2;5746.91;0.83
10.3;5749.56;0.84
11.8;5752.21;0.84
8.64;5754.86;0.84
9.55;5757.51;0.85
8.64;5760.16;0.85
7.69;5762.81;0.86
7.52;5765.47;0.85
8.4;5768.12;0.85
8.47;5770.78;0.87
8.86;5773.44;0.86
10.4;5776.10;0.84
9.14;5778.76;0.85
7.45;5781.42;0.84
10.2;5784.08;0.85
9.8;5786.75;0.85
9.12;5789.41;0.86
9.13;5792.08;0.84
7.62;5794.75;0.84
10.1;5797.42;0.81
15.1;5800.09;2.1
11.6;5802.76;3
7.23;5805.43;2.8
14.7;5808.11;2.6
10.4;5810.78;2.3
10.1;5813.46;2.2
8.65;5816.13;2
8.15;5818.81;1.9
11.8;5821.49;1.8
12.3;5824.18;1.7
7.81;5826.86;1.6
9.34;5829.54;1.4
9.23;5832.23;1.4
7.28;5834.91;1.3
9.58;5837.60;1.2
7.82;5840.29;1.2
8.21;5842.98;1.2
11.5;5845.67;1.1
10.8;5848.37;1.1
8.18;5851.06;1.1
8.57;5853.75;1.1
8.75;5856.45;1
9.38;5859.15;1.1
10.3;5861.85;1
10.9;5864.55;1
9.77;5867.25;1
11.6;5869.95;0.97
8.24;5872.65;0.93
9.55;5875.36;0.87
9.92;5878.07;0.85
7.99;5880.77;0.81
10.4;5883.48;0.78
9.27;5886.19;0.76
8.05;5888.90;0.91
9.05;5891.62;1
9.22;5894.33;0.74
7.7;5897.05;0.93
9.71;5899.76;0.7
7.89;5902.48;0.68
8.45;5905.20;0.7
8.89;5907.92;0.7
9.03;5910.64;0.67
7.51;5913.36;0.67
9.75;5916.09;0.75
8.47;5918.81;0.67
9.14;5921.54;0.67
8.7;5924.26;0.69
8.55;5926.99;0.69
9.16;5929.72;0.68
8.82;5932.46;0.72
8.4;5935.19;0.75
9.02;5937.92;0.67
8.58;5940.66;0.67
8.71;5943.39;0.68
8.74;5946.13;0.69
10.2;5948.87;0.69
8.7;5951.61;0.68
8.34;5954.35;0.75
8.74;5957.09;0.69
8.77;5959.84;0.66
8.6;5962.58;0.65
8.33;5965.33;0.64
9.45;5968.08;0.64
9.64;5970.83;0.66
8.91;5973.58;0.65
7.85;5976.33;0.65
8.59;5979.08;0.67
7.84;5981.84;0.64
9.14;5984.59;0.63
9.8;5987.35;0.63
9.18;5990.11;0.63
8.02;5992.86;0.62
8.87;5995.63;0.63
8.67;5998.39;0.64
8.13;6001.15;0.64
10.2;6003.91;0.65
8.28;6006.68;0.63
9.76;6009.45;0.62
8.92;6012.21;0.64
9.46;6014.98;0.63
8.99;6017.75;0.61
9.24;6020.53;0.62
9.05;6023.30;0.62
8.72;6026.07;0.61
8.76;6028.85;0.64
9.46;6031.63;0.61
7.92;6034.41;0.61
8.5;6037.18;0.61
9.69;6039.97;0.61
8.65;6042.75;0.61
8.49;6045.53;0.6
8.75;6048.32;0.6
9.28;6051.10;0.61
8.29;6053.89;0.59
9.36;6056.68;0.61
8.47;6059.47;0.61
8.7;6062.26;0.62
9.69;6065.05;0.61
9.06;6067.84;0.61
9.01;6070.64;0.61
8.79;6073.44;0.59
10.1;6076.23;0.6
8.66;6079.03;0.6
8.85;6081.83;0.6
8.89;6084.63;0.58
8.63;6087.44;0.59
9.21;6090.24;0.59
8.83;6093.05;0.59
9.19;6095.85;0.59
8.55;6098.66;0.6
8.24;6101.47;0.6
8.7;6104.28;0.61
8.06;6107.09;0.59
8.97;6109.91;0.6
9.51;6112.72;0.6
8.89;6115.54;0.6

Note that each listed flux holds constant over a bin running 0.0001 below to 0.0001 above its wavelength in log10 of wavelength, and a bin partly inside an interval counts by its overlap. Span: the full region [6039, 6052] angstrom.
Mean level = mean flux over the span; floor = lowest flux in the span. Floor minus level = -0.5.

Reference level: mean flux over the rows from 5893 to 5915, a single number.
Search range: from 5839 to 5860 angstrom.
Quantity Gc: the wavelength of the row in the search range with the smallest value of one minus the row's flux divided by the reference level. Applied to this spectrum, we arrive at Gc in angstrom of 5845.67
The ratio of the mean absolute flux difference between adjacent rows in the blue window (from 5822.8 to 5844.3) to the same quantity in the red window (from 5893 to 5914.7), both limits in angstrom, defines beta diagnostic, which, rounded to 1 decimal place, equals 1.6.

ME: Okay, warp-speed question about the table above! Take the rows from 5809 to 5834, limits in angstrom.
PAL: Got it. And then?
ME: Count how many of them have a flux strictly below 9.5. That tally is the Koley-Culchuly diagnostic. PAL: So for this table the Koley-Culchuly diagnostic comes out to 5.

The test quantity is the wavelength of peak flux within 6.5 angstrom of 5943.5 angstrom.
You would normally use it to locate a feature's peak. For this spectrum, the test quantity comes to 5948.87 angstrom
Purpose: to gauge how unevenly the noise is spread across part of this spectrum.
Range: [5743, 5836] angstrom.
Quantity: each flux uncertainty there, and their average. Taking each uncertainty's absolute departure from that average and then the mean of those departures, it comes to 0.56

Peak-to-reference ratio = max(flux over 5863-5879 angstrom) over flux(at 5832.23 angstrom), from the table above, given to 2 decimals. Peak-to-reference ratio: 1.26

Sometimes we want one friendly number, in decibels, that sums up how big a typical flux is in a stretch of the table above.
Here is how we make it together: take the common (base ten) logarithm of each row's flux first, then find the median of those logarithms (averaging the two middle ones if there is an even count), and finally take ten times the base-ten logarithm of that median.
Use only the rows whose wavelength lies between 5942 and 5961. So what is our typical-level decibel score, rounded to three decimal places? -0.262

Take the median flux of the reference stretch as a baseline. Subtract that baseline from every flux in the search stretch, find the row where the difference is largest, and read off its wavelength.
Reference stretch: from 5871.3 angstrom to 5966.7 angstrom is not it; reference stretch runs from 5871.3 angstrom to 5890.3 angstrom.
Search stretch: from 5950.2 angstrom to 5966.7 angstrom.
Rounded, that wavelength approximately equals 5959.84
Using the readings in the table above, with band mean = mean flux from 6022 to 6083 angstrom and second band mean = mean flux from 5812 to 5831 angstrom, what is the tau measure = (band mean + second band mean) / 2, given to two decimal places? 9.33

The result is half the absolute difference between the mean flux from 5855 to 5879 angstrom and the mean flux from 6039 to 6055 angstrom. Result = 0.48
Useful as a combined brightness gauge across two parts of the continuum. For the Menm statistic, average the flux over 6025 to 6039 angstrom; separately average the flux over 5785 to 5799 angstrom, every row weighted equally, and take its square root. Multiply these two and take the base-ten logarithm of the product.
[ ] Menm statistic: 1.42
